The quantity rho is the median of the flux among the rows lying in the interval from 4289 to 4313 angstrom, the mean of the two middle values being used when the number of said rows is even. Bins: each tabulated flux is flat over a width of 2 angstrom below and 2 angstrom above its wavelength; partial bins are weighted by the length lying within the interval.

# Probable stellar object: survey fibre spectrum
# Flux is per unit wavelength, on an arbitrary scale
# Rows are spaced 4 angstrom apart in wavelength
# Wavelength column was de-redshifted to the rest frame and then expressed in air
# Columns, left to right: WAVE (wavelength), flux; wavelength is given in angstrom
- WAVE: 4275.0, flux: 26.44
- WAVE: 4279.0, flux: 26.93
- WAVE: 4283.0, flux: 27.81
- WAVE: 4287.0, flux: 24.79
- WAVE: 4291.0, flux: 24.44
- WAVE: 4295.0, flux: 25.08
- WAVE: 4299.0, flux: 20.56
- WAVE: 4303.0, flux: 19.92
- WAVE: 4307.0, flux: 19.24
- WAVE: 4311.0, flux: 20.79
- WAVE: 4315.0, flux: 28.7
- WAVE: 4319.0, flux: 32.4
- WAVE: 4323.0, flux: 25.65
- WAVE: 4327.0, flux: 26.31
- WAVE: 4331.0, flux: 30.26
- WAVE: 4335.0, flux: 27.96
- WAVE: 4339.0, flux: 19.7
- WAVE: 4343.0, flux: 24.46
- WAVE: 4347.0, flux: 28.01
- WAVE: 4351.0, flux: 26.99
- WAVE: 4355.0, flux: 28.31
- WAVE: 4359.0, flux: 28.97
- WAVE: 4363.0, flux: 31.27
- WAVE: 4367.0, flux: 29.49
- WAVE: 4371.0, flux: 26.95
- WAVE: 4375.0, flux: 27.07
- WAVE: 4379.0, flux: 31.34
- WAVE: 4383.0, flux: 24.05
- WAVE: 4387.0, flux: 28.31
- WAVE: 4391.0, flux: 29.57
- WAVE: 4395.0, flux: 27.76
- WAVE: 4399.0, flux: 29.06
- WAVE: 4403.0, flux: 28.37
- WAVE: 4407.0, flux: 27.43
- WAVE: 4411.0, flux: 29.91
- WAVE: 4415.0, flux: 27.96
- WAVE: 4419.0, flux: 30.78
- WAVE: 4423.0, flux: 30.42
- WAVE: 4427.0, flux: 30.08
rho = 20.7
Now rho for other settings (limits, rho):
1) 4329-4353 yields 27.5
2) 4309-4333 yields 27.5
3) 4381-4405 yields 28.3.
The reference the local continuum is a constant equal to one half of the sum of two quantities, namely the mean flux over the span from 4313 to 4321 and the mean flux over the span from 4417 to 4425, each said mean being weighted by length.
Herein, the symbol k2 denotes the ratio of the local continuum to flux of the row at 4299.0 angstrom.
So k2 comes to 1.49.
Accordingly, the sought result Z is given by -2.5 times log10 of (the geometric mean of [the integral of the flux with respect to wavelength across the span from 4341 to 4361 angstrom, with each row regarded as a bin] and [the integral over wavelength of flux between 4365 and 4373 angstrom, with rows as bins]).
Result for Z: -6.36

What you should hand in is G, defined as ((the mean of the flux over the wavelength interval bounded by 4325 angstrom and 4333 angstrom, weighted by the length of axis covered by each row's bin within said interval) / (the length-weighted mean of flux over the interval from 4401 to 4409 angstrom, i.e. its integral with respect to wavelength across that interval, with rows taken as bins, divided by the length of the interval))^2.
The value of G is 1.03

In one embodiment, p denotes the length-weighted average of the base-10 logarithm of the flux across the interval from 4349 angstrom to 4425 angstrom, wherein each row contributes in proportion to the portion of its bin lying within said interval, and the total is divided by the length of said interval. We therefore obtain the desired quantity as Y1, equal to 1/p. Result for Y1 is 0.687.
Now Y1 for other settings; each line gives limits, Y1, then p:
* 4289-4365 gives 0.712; 1.41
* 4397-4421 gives 0.685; 1.46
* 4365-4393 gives 0.691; 1.45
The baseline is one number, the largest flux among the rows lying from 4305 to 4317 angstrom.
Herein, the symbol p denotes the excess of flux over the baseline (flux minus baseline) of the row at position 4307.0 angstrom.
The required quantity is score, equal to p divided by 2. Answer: -4.7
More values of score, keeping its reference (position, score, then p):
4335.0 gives -0.4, -0.7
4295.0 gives -1.8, -3.6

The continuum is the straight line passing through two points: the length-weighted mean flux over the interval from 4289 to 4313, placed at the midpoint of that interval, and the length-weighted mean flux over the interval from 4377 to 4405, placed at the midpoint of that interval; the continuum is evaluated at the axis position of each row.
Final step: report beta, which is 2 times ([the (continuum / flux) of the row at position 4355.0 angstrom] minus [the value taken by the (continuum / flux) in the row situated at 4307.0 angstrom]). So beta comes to -0.48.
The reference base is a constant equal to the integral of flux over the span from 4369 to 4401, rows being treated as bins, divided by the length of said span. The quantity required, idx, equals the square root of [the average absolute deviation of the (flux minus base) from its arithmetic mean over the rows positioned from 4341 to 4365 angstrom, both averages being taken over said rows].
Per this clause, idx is 1.23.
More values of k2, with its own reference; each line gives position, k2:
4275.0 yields 1.16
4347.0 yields 1.09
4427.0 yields 1.02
